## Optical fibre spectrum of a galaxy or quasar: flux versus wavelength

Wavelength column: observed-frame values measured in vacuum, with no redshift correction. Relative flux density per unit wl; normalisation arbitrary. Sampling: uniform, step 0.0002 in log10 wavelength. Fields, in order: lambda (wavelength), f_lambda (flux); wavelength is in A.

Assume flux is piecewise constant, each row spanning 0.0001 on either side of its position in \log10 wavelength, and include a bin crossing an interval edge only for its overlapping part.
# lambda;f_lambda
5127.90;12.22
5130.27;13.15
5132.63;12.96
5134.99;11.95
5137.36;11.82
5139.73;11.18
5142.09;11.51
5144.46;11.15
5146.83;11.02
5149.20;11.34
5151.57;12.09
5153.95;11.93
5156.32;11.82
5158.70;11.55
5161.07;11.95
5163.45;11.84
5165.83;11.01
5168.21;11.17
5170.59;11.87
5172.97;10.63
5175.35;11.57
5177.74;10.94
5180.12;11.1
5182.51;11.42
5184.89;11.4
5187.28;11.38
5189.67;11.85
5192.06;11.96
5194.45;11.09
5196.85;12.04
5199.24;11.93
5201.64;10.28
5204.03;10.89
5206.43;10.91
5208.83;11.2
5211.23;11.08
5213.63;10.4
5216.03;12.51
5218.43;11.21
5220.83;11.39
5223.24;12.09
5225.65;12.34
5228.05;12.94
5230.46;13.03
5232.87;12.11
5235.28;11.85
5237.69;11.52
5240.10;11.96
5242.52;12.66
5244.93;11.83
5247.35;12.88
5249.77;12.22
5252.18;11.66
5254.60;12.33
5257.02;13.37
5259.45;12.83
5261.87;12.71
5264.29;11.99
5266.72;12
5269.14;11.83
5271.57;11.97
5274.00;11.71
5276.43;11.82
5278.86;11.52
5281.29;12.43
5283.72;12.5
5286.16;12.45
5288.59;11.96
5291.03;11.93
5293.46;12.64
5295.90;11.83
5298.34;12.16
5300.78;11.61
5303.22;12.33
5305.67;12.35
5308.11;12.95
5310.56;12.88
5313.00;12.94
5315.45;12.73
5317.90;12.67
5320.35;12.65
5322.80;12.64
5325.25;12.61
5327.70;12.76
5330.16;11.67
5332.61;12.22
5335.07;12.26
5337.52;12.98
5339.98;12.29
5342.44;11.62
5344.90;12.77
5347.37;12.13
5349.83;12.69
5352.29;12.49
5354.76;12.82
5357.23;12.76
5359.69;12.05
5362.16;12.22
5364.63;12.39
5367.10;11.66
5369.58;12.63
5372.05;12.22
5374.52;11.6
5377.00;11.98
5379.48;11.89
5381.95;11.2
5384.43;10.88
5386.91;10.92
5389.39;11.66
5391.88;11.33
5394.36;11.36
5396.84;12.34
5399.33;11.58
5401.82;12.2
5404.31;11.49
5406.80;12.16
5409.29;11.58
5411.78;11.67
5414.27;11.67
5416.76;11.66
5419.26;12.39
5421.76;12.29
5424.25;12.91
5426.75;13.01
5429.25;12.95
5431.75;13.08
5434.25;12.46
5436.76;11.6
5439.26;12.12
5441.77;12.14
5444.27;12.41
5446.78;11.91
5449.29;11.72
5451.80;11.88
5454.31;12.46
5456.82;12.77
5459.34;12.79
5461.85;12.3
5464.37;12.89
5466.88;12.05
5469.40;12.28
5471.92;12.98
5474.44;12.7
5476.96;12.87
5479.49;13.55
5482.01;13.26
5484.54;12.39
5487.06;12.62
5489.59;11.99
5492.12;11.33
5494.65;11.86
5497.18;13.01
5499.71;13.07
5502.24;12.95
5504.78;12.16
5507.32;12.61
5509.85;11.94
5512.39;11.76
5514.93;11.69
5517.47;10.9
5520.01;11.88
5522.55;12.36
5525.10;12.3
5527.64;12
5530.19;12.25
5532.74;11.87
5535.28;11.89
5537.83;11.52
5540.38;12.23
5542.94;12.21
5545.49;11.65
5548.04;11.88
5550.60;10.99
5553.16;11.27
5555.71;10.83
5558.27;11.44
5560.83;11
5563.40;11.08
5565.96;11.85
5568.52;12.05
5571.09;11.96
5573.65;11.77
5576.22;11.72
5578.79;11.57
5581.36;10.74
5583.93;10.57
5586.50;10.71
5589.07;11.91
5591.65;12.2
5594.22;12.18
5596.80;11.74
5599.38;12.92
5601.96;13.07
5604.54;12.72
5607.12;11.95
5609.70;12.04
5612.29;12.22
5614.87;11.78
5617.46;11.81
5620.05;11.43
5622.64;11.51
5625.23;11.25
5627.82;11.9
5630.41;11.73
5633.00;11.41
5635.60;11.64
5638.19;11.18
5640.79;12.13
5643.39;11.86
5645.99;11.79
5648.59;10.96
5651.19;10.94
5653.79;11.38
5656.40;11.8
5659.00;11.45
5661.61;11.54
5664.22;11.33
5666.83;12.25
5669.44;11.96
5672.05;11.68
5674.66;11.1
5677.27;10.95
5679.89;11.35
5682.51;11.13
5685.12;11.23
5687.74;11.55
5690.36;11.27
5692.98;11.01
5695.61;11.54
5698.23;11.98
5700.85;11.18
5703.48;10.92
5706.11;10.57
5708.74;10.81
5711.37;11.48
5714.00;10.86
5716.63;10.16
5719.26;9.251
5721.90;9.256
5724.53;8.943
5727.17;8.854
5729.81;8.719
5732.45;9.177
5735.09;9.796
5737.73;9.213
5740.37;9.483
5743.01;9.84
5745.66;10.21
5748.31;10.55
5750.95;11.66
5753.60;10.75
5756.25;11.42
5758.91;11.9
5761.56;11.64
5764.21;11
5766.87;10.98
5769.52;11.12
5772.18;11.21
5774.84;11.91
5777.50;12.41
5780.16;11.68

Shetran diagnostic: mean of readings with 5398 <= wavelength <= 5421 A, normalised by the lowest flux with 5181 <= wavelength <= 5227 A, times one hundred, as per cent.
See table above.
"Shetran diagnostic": 115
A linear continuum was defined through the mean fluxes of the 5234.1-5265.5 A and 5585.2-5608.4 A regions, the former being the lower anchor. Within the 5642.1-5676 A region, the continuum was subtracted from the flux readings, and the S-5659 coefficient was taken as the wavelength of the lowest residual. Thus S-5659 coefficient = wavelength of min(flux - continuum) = 5651.19 A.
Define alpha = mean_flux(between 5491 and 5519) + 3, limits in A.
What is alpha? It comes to 15.1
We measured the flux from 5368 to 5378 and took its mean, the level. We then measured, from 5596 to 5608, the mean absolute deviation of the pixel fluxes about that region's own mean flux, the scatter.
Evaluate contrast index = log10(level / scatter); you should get 1.38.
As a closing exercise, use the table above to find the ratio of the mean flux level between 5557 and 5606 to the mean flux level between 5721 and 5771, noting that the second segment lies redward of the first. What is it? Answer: 1.15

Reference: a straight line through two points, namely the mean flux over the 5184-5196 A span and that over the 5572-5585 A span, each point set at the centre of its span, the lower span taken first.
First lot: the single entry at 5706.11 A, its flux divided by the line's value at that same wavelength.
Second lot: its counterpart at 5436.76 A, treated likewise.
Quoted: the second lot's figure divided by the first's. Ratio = 1.08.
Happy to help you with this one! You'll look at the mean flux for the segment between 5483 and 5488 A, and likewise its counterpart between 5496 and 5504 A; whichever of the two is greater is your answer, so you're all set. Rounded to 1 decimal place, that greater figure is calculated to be 13.0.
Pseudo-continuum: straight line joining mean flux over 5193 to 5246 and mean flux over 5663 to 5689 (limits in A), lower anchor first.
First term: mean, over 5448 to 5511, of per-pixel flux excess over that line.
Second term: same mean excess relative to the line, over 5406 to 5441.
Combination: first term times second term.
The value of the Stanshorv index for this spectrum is 0.63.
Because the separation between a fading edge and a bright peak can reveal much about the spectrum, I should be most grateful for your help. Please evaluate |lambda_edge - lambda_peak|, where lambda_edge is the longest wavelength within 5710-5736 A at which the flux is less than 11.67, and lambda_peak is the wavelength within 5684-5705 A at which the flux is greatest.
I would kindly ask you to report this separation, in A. 36.9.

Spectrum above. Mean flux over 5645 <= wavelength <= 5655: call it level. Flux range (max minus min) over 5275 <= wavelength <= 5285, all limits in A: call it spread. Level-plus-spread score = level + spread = 12.2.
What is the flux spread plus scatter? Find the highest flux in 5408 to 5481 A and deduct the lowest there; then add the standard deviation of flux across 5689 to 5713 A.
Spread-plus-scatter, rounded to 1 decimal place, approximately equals 2.4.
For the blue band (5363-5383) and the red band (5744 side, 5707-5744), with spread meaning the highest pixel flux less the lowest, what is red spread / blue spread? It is 1.9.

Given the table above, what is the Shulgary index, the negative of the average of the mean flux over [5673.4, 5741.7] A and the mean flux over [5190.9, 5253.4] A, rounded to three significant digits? -11.1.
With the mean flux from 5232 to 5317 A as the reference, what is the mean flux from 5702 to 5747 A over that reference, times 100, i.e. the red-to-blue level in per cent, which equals 81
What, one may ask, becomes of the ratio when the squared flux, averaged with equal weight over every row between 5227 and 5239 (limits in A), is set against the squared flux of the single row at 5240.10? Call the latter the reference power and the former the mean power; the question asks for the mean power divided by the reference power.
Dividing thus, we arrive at 1.06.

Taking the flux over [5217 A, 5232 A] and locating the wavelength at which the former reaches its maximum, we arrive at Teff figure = 5230.46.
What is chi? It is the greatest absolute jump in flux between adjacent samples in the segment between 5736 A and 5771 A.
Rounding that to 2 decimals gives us 1.11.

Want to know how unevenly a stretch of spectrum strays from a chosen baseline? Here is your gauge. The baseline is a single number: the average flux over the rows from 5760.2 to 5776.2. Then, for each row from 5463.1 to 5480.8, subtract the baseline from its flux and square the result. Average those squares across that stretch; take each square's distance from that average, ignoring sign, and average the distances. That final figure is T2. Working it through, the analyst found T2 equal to 1.00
